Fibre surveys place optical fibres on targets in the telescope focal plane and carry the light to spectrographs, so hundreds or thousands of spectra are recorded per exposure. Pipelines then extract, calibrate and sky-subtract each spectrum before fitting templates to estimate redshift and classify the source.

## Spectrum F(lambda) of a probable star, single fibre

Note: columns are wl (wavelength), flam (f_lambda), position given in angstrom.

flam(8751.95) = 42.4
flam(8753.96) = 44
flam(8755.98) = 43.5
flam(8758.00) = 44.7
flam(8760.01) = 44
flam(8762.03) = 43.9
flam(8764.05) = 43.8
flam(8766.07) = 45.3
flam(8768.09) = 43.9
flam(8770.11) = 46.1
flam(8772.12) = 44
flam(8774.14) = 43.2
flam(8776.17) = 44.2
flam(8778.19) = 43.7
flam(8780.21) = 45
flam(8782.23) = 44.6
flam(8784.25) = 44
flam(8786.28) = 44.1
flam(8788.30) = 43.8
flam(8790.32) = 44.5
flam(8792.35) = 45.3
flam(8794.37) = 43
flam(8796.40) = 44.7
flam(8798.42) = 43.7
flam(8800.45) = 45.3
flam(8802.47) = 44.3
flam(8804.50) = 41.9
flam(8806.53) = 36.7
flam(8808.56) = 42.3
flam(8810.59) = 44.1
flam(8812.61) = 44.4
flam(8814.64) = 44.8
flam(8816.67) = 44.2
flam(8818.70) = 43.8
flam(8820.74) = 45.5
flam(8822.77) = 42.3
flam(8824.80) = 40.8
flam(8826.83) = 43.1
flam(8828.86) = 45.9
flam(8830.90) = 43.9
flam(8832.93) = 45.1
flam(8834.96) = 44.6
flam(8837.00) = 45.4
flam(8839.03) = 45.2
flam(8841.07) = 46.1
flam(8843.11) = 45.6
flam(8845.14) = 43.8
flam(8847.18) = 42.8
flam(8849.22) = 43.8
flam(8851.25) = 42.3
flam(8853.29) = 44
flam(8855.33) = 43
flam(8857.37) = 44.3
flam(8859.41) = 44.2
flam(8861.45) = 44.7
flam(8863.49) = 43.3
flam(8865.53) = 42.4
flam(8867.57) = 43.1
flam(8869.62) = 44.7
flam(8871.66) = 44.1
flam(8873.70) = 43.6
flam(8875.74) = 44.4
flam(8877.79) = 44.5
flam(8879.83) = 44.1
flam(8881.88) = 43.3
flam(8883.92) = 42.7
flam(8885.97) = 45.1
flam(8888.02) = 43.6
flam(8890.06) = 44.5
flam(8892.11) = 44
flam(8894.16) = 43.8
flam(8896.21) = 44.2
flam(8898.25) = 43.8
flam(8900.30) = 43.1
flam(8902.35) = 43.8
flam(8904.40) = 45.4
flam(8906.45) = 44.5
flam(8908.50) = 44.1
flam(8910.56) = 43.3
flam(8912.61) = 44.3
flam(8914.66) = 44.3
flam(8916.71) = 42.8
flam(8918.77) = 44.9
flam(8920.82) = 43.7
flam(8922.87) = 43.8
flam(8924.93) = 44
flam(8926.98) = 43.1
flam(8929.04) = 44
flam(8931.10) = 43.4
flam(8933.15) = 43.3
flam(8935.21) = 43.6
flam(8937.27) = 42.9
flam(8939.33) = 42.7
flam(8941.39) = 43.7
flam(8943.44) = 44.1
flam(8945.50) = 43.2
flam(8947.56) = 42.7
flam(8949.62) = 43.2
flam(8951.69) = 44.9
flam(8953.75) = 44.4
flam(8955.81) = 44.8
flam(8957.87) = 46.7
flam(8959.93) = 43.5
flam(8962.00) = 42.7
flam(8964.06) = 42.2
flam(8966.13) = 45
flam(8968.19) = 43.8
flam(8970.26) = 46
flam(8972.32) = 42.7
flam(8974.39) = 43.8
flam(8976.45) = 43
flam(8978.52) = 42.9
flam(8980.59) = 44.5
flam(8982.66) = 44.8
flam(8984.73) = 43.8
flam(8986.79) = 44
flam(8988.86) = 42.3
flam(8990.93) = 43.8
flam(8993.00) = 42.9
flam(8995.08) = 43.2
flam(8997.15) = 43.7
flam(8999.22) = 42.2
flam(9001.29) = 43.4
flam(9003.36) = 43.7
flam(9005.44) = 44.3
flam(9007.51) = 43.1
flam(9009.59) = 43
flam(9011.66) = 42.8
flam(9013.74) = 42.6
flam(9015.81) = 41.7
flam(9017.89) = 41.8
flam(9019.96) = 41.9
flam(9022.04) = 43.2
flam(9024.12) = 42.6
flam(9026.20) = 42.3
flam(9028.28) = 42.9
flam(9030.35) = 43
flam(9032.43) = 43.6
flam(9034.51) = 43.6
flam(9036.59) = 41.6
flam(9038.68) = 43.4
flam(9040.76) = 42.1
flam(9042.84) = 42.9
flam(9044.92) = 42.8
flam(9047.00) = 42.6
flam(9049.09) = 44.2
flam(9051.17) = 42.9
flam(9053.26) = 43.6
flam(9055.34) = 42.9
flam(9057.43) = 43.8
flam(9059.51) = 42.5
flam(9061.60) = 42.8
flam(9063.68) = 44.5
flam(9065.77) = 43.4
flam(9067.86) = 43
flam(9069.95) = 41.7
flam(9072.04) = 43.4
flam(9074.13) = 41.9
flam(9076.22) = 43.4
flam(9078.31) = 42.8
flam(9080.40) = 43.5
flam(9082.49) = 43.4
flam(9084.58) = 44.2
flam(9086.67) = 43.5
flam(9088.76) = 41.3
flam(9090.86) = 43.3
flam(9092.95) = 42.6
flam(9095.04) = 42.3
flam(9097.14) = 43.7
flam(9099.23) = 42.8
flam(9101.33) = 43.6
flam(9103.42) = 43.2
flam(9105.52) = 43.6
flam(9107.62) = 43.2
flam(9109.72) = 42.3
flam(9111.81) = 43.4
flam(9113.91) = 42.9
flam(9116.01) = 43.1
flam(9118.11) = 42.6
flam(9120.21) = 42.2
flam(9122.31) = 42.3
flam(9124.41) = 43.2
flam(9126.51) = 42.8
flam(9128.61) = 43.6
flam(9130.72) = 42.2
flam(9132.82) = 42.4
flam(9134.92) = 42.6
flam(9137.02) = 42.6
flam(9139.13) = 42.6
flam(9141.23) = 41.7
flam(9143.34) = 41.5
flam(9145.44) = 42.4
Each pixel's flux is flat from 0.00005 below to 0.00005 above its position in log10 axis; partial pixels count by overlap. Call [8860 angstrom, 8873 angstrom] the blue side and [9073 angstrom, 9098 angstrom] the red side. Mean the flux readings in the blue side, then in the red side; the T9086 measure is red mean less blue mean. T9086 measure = -0.7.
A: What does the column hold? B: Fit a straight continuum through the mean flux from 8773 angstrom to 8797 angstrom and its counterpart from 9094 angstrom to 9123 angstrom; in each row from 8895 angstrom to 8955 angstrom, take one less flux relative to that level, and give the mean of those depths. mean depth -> -0.003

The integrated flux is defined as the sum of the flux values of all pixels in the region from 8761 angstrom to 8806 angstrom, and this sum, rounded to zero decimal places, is 972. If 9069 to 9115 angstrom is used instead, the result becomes 946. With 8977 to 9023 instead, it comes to 950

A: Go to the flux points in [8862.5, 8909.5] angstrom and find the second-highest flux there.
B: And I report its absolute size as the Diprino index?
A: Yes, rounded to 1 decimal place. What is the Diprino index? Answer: 45.1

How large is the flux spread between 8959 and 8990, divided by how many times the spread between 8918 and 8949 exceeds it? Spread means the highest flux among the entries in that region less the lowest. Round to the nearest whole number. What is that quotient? 7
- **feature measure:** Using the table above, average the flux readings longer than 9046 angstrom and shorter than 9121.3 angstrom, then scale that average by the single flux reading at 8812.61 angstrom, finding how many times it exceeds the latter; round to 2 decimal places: 0.97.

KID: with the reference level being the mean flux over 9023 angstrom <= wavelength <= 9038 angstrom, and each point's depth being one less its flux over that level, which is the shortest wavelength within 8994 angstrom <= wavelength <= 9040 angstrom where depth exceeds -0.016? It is 8995.08 angstrom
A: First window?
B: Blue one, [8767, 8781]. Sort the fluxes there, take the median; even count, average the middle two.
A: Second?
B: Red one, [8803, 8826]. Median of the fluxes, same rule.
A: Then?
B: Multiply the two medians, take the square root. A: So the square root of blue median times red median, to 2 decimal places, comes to 43.90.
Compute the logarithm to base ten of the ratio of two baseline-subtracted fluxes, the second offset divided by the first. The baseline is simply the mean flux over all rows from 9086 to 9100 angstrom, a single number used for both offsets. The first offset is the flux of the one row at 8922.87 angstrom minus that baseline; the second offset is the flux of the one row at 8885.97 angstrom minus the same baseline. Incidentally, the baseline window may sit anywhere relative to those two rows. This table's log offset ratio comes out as 0.4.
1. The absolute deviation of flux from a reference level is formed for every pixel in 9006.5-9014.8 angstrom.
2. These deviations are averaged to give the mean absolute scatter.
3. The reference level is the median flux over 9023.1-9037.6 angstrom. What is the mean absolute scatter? 0.2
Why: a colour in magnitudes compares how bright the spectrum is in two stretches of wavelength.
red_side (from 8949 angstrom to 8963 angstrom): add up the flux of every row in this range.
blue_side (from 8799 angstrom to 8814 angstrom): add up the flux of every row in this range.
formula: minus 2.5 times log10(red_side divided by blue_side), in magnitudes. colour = -0.040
